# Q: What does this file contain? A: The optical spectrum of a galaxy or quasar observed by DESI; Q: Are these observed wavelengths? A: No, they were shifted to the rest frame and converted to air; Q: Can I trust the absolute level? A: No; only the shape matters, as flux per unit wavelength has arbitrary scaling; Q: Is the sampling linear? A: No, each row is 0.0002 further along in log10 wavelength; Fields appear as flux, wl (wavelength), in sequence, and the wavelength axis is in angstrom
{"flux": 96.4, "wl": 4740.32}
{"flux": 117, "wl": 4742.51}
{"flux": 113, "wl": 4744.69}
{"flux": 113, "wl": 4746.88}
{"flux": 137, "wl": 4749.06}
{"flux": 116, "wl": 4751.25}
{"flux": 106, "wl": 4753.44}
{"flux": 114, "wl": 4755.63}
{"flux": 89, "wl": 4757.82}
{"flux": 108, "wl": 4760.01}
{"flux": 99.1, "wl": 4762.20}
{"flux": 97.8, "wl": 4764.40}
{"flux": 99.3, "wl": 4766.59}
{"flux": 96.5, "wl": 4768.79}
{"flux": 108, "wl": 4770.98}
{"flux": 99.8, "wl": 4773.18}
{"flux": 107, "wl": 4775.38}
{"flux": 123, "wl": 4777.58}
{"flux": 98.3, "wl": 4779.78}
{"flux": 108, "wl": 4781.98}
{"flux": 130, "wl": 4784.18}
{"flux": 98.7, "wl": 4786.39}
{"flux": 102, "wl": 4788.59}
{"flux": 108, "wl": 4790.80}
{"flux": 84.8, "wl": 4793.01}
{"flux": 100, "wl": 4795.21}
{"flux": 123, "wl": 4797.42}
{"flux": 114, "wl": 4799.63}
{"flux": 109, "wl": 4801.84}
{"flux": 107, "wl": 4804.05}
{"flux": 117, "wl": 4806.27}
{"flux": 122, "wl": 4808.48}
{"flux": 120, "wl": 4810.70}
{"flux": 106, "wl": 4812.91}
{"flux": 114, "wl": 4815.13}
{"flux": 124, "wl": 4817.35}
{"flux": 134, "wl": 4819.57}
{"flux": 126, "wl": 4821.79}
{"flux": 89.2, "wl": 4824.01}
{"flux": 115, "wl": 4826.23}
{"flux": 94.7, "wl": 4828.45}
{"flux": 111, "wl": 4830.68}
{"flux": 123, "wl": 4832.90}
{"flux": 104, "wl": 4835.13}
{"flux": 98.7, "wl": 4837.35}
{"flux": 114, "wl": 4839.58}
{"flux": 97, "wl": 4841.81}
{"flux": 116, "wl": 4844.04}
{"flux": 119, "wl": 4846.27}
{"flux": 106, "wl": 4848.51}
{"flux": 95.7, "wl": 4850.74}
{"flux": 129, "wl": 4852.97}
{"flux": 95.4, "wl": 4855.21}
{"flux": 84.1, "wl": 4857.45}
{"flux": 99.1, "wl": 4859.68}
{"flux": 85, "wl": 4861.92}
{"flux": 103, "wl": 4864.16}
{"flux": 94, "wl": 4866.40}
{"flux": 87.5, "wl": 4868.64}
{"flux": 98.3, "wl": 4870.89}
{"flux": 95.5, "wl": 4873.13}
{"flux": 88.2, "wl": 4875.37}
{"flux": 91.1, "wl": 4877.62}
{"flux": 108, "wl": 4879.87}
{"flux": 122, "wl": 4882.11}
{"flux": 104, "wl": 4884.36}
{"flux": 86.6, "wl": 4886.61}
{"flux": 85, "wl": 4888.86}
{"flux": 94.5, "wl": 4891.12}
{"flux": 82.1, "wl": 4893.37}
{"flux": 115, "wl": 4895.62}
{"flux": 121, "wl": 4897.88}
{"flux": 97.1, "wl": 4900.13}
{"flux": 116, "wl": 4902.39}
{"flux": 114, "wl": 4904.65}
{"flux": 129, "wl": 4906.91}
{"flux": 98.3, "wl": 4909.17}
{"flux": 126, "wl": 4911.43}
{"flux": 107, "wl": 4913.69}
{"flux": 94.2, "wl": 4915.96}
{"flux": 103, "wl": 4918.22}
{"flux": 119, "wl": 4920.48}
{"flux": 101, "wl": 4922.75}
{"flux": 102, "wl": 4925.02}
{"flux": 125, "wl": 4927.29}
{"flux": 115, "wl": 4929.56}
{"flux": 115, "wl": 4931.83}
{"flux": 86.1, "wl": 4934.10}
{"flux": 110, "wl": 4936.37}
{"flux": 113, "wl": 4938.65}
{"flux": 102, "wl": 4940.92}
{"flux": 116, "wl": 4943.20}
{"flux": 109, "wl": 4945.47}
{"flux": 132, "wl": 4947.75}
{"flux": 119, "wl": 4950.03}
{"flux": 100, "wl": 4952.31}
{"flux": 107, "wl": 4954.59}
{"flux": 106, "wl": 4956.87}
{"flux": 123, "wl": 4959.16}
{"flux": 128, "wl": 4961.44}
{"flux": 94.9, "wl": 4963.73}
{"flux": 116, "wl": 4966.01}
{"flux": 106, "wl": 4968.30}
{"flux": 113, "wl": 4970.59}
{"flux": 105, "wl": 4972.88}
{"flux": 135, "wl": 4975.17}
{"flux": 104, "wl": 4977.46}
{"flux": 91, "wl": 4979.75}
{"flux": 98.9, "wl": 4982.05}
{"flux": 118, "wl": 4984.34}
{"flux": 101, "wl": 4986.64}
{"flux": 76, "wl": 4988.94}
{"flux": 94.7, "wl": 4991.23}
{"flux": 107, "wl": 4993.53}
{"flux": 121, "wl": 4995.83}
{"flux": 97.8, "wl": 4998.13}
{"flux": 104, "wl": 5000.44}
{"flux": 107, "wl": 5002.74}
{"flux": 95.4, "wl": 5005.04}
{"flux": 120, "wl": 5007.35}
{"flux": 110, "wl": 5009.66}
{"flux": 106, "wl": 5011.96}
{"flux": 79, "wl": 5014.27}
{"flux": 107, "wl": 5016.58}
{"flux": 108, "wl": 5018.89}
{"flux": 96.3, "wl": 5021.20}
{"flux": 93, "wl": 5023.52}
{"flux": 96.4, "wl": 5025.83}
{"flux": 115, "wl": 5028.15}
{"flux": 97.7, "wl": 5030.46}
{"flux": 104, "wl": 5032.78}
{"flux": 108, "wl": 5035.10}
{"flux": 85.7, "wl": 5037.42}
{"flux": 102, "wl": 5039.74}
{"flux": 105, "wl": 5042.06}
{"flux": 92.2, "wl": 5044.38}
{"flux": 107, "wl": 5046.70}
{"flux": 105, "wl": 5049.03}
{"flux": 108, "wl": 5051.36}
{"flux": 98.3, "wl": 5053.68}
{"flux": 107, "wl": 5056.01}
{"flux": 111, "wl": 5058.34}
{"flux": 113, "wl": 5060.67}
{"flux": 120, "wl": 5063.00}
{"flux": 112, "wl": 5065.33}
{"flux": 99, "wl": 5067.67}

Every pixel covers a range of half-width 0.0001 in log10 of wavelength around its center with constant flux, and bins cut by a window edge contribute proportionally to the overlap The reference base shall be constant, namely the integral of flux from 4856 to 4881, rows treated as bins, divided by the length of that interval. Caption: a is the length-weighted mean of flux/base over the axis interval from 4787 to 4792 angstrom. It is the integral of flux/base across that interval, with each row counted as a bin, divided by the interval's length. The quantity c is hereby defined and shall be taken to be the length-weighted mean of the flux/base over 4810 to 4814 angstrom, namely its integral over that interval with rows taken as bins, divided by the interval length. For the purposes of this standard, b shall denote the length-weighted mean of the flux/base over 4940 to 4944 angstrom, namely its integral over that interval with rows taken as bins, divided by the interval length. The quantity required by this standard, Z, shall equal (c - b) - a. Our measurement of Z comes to -1.06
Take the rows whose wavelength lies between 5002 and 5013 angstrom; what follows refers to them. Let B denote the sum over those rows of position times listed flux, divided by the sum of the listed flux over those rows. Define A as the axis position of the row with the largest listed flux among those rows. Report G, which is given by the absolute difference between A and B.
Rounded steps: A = 5007.35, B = 5007.4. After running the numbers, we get 0.1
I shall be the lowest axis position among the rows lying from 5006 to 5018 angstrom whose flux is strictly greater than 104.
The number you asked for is 5007.35 angstrom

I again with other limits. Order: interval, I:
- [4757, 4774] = 4760.01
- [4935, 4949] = 4936.37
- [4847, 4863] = 4848.51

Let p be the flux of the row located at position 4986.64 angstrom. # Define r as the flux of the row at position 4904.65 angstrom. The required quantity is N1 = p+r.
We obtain 215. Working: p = 101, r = 114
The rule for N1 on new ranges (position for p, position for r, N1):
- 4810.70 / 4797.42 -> 243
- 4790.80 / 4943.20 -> 224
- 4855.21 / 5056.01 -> 202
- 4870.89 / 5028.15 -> 213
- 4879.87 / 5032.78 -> 212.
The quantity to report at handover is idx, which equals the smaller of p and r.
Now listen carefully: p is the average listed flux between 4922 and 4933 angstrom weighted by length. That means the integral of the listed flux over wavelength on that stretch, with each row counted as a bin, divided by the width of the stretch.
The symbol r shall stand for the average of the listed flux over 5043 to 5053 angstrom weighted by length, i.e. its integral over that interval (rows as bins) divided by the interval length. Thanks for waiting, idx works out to 103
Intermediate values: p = 112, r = 103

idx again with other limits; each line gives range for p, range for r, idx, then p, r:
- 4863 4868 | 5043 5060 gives 97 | 97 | 104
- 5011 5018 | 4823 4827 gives 97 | 97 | 101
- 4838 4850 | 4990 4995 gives 102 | 109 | 102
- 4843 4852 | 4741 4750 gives 109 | 109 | 119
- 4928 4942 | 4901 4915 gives 107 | 107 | 114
